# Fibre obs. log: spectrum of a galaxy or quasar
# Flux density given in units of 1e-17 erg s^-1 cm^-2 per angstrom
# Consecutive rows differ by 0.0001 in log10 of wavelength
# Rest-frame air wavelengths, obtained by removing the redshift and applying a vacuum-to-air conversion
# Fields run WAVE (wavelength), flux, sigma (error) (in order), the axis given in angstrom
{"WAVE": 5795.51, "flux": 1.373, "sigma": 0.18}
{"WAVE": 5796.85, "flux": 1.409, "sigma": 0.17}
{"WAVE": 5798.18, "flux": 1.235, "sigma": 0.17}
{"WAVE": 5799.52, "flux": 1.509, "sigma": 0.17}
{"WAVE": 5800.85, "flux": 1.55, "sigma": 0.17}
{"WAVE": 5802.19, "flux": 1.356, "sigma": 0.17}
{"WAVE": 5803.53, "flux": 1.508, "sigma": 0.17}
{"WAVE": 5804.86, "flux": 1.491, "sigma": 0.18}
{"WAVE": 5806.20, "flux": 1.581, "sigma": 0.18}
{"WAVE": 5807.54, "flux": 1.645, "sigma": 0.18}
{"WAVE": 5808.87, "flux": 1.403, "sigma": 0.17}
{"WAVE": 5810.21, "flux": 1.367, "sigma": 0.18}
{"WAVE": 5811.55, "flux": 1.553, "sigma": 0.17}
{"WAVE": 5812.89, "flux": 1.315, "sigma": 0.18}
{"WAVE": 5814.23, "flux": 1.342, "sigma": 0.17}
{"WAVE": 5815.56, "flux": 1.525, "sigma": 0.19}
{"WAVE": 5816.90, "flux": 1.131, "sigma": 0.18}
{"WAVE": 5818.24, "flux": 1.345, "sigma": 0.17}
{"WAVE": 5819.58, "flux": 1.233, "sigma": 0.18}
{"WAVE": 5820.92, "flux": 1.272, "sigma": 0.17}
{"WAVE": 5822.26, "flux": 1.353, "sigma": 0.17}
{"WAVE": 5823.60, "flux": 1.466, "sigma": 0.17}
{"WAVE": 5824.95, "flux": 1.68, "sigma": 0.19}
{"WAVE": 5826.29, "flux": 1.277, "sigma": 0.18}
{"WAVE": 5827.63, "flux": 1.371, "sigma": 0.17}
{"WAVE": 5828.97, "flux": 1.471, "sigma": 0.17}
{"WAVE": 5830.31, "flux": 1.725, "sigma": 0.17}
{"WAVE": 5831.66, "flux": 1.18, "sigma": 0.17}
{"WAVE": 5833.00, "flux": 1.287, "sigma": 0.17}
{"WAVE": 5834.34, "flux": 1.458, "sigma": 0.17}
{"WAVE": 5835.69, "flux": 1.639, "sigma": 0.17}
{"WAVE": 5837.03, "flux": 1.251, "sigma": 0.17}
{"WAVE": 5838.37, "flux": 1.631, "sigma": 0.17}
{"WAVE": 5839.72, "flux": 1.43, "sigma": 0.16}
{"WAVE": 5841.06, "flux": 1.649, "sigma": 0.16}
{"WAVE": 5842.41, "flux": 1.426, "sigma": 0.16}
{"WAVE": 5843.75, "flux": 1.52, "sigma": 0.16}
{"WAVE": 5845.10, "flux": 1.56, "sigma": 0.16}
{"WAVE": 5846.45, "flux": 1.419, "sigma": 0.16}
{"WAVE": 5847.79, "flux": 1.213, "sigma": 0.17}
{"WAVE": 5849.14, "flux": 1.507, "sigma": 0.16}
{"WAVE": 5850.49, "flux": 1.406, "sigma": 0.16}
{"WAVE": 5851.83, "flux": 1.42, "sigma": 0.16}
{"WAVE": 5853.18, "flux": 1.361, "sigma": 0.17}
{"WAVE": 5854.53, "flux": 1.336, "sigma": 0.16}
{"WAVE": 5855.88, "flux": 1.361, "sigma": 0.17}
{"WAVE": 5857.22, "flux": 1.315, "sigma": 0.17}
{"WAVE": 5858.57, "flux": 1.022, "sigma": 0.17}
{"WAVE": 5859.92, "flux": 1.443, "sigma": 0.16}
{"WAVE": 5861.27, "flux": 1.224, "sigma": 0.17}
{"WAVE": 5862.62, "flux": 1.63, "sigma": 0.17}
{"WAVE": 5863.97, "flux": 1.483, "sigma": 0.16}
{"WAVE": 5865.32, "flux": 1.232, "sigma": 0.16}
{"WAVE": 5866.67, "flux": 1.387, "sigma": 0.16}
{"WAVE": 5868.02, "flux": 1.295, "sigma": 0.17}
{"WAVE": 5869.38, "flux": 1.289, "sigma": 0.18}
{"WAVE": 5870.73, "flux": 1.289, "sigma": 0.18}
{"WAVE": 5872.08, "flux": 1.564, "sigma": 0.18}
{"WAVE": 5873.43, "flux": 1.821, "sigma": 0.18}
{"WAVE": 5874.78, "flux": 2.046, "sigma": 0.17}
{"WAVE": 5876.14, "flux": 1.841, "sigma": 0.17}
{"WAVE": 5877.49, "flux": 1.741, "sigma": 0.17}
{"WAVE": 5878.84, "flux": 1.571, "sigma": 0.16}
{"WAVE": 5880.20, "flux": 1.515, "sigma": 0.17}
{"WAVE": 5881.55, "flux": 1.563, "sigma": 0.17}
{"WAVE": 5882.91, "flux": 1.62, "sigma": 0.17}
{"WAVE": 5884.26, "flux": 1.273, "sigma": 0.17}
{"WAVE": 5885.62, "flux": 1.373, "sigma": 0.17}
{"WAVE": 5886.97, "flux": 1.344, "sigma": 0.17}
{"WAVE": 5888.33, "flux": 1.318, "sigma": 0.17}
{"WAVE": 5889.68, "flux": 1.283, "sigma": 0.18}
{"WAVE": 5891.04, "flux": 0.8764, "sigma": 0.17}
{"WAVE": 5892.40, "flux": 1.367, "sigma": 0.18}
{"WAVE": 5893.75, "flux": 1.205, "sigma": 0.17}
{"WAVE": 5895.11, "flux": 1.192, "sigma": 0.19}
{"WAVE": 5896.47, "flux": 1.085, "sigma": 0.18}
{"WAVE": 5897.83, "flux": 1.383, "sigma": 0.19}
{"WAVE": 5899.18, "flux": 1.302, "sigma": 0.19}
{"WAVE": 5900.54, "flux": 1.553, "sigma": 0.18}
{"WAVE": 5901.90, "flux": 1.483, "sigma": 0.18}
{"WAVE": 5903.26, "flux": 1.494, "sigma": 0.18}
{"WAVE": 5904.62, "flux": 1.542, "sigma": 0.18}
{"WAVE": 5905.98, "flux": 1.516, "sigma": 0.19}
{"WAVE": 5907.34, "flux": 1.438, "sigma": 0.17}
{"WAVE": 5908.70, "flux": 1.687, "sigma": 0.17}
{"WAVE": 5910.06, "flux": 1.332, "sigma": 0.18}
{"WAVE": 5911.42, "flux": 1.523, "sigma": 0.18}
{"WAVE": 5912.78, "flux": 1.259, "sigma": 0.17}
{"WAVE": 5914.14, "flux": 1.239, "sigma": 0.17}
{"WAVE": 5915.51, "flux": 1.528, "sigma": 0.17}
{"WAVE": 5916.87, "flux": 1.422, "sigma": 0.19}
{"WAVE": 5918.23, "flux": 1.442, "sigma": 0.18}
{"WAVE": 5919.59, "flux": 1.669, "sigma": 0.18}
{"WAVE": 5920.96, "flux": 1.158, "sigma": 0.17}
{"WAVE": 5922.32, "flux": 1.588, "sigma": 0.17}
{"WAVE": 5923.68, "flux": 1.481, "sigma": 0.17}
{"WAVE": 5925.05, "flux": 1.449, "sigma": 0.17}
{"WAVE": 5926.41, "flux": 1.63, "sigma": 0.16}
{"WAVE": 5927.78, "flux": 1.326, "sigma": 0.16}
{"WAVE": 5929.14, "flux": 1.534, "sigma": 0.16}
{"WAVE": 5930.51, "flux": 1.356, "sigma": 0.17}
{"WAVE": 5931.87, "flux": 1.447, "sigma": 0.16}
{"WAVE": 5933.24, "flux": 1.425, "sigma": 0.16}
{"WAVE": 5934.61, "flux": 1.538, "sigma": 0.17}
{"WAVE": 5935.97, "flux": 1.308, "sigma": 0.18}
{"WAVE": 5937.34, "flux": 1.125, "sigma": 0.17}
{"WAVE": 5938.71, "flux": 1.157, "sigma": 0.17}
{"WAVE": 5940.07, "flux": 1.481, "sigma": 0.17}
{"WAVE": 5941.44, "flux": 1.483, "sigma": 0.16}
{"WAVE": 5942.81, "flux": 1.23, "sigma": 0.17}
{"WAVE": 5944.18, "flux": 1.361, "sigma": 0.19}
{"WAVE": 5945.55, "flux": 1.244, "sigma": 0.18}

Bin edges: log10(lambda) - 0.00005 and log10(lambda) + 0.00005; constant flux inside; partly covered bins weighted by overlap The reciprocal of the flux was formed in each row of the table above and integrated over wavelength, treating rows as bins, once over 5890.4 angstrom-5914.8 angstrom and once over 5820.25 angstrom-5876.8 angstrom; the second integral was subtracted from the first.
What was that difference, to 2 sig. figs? -22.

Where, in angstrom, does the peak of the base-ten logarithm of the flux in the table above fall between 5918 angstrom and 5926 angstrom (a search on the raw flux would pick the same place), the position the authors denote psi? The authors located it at 5919.59 angstrom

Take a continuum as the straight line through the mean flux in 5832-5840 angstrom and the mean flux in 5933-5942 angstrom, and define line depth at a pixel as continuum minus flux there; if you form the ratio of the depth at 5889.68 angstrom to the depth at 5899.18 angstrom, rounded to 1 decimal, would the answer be 1.3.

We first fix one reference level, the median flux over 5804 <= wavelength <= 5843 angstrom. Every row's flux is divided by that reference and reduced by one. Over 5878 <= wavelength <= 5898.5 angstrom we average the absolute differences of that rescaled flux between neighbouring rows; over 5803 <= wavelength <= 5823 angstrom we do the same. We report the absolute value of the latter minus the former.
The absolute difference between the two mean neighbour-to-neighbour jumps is 0.013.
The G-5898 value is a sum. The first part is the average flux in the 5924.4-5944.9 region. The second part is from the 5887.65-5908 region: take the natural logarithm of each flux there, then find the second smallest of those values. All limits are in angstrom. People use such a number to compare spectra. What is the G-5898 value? 1.47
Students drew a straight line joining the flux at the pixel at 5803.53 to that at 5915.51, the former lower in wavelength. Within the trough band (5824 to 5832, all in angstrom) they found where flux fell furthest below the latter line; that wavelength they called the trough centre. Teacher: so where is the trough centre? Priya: 5831.66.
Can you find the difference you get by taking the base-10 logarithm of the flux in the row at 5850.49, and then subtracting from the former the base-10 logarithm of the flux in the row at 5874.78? -0.16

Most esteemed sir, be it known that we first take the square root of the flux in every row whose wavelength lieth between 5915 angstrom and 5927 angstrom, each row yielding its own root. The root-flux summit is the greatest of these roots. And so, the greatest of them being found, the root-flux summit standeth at 1.29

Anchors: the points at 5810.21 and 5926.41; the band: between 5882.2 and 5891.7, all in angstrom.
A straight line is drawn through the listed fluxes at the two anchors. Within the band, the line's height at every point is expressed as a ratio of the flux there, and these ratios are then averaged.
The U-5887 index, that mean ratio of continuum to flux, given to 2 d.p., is 1.22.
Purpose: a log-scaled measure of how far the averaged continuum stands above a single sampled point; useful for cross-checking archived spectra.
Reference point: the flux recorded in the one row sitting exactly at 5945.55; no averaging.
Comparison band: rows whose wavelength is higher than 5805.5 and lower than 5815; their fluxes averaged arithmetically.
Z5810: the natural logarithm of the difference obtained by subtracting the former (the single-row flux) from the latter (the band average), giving -1.5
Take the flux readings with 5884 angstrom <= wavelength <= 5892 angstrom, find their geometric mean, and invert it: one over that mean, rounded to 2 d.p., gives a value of 0.81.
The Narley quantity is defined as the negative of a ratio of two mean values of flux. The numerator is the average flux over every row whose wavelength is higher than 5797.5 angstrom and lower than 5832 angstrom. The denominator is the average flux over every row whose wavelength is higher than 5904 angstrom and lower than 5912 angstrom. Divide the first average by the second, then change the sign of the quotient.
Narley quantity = -0.94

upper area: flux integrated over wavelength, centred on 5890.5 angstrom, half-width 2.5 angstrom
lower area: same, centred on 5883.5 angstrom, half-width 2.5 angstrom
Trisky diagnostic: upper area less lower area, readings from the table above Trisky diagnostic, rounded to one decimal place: -1.3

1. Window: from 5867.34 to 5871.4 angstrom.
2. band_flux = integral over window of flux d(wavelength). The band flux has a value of 5.2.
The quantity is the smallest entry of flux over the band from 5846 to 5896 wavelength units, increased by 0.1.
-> 0.98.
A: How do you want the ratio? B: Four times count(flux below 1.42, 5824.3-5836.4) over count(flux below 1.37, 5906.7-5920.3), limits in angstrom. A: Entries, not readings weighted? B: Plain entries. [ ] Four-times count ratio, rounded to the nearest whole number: 5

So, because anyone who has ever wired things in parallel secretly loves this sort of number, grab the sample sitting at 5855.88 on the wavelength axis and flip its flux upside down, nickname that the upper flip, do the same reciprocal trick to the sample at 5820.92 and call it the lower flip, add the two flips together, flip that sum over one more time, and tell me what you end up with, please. 0.66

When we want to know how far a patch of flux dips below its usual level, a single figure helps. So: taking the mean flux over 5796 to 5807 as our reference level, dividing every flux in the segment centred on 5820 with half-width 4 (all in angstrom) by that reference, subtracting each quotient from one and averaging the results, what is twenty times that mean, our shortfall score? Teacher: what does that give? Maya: 2.1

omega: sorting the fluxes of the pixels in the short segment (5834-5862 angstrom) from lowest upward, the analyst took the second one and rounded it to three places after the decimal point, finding 1.213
